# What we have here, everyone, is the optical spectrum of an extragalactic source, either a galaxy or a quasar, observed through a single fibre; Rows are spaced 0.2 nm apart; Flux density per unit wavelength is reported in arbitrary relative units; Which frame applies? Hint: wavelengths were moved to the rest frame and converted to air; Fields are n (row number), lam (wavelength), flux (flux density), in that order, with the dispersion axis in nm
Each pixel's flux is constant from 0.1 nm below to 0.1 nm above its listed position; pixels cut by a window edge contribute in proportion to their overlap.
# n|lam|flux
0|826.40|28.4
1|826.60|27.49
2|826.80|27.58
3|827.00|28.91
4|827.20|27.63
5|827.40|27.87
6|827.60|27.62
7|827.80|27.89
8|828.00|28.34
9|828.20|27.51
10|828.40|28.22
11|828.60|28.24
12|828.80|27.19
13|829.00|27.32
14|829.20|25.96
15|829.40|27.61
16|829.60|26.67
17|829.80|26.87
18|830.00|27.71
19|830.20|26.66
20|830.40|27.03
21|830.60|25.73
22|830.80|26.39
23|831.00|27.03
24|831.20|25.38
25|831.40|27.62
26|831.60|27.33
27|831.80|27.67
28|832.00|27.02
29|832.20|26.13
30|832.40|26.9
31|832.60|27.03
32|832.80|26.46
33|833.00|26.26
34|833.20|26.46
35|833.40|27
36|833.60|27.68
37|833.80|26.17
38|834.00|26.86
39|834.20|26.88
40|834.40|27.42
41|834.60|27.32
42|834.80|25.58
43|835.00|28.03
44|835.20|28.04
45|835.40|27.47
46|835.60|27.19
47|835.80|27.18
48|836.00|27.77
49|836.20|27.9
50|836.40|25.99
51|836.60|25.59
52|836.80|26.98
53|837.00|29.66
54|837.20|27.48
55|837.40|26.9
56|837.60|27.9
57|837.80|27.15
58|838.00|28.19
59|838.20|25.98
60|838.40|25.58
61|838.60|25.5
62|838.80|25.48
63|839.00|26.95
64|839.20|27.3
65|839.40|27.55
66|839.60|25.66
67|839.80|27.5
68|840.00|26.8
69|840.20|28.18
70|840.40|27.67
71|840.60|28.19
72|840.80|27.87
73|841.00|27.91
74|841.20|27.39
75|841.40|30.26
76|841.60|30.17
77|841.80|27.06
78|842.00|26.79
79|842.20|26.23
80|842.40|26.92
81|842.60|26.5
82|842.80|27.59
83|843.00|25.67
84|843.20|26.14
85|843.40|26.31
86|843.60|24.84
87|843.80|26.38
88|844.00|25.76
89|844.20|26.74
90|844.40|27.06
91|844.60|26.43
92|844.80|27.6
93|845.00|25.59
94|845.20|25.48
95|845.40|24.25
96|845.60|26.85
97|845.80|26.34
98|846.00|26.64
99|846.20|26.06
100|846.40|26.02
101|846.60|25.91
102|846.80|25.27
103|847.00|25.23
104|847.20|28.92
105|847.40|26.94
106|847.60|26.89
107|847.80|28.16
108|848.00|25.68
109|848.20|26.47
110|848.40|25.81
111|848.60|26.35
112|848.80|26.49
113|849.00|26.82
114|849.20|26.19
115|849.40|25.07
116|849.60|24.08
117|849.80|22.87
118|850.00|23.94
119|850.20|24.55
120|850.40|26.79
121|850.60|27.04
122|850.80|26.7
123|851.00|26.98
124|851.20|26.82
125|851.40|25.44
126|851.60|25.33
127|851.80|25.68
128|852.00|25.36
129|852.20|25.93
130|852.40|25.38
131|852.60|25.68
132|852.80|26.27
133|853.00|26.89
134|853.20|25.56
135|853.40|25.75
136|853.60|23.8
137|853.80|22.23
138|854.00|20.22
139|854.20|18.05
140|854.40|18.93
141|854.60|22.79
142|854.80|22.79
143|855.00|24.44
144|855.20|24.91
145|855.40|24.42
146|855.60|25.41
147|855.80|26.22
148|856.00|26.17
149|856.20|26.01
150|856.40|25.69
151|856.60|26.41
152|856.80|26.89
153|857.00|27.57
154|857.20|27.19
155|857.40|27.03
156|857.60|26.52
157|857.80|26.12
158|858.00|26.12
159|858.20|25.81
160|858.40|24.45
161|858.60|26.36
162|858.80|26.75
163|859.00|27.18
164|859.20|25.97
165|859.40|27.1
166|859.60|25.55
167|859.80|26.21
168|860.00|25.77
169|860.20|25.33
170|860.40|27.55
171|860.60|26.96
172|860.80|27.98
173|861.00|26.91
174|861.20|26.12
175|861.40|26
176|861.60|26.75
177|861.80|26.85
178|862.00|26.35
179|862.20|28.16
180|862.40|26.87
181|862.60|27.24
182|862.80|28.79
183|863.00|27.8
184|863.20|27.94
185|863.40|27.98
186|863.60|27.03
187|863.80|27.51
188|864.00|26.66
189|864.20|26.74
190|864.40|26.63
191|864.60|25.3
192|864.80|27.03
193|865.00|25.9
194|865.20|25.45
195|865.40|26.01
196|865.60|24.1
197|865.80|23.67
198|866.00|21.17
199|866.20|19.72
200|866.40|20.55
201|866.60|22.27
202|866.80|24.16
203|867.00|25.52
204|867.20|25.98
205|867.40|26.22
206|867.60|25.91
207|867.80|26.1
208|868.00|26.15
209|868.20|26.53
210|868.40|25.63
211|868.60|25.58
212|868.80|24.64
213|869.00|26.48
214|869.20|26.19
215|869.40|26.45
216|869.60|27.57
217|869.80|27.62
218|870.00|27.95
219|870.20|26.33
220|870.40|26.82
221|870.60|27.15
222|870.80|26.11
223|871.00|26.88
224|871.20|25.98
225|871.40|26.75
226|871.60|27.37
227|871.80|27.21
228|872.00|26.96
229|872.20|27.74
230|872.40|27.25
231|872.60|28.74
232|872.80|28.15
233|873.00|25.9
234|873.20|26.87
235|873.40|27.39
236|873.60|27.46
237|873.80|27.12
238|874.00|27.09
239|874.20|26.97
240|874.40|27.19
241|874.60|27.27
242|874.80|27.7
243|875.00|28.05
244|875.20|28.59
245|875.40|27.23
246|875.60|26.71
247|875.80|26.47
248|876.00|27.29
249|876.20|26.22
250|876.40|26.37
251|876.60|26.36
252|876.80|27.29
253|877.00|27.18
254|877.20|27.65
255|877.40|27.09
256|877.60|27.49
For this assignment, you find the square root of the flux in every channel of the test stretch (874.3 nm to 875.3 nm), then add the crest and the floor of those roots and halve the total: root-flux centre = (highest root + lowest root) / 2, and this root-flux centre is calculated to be 5.28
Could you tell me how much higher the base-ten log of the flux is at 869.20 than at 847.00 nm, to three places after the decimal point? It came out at 0.016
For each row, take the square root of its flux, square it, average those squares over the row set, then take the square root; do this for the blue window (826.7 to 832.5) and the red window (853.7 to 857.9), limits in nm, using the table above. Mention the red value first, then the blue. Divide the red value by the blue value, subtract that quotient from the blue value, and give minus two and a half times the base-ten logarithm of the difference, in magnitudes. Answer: -1.58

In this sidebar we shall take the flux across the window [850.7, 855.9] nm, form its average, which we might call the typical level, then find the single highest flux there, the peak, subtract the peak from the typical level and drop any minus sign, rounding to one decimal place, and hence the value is 2.4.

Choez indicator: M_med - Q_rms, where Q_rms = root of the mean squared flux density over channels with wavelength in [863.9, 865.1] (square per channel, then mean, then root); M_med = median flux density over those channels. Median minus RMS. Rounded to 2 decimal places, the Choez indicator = 0.26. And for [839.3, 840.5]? 0.29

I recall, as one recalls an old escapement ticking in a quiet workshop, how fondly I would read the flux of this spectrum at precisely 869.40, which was 26.45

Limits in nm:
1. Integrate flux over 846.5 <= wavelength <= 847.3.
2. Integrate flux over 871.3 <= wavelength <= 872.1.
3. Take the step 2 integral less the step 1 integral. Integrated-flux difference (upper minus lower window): 0.59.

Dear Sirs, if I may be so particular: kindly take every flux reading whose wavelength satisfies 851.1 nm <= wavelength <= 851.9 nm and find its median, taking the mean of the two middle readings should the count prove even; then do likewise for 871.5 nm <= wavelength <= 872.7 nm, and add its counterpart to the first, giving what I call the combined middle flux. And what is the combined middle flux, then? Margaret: 52.9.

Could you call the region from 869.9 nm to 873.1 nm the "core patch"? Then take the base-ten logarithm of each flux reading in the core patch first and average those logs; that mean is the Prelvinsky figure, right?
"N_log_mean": 1.43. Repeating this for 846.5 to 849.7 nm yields 1.42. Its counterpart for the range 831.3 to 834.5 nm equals 1.43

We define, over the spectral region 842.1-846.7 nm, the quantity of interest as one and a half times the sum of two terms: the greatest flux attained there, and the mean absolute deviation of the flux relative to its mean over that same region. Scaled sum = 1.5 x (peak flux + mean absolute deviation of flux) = 42.3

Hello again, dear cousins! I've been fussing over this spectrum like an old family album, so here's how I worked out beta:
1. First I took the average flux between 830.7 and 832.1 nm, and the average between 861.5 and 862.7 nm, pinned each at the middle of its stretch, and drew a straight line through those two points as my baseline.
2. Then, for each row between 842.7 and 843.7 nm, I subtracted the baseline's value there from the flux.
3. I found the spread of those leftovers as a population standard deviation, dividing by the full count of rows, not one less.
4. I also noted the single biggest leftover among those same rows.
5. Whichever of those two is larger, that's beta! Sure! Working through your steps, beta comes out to 0.90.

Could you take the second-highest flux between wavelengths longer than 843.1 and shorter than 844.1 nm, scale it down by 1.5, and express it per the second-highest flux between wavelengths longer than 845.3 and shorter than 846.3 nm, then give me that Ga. 0.66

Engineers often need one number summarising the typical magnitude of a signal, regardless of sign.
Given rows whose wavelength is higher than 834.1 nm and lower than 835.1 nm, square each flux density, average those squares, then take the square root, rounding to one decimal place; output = 27.1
